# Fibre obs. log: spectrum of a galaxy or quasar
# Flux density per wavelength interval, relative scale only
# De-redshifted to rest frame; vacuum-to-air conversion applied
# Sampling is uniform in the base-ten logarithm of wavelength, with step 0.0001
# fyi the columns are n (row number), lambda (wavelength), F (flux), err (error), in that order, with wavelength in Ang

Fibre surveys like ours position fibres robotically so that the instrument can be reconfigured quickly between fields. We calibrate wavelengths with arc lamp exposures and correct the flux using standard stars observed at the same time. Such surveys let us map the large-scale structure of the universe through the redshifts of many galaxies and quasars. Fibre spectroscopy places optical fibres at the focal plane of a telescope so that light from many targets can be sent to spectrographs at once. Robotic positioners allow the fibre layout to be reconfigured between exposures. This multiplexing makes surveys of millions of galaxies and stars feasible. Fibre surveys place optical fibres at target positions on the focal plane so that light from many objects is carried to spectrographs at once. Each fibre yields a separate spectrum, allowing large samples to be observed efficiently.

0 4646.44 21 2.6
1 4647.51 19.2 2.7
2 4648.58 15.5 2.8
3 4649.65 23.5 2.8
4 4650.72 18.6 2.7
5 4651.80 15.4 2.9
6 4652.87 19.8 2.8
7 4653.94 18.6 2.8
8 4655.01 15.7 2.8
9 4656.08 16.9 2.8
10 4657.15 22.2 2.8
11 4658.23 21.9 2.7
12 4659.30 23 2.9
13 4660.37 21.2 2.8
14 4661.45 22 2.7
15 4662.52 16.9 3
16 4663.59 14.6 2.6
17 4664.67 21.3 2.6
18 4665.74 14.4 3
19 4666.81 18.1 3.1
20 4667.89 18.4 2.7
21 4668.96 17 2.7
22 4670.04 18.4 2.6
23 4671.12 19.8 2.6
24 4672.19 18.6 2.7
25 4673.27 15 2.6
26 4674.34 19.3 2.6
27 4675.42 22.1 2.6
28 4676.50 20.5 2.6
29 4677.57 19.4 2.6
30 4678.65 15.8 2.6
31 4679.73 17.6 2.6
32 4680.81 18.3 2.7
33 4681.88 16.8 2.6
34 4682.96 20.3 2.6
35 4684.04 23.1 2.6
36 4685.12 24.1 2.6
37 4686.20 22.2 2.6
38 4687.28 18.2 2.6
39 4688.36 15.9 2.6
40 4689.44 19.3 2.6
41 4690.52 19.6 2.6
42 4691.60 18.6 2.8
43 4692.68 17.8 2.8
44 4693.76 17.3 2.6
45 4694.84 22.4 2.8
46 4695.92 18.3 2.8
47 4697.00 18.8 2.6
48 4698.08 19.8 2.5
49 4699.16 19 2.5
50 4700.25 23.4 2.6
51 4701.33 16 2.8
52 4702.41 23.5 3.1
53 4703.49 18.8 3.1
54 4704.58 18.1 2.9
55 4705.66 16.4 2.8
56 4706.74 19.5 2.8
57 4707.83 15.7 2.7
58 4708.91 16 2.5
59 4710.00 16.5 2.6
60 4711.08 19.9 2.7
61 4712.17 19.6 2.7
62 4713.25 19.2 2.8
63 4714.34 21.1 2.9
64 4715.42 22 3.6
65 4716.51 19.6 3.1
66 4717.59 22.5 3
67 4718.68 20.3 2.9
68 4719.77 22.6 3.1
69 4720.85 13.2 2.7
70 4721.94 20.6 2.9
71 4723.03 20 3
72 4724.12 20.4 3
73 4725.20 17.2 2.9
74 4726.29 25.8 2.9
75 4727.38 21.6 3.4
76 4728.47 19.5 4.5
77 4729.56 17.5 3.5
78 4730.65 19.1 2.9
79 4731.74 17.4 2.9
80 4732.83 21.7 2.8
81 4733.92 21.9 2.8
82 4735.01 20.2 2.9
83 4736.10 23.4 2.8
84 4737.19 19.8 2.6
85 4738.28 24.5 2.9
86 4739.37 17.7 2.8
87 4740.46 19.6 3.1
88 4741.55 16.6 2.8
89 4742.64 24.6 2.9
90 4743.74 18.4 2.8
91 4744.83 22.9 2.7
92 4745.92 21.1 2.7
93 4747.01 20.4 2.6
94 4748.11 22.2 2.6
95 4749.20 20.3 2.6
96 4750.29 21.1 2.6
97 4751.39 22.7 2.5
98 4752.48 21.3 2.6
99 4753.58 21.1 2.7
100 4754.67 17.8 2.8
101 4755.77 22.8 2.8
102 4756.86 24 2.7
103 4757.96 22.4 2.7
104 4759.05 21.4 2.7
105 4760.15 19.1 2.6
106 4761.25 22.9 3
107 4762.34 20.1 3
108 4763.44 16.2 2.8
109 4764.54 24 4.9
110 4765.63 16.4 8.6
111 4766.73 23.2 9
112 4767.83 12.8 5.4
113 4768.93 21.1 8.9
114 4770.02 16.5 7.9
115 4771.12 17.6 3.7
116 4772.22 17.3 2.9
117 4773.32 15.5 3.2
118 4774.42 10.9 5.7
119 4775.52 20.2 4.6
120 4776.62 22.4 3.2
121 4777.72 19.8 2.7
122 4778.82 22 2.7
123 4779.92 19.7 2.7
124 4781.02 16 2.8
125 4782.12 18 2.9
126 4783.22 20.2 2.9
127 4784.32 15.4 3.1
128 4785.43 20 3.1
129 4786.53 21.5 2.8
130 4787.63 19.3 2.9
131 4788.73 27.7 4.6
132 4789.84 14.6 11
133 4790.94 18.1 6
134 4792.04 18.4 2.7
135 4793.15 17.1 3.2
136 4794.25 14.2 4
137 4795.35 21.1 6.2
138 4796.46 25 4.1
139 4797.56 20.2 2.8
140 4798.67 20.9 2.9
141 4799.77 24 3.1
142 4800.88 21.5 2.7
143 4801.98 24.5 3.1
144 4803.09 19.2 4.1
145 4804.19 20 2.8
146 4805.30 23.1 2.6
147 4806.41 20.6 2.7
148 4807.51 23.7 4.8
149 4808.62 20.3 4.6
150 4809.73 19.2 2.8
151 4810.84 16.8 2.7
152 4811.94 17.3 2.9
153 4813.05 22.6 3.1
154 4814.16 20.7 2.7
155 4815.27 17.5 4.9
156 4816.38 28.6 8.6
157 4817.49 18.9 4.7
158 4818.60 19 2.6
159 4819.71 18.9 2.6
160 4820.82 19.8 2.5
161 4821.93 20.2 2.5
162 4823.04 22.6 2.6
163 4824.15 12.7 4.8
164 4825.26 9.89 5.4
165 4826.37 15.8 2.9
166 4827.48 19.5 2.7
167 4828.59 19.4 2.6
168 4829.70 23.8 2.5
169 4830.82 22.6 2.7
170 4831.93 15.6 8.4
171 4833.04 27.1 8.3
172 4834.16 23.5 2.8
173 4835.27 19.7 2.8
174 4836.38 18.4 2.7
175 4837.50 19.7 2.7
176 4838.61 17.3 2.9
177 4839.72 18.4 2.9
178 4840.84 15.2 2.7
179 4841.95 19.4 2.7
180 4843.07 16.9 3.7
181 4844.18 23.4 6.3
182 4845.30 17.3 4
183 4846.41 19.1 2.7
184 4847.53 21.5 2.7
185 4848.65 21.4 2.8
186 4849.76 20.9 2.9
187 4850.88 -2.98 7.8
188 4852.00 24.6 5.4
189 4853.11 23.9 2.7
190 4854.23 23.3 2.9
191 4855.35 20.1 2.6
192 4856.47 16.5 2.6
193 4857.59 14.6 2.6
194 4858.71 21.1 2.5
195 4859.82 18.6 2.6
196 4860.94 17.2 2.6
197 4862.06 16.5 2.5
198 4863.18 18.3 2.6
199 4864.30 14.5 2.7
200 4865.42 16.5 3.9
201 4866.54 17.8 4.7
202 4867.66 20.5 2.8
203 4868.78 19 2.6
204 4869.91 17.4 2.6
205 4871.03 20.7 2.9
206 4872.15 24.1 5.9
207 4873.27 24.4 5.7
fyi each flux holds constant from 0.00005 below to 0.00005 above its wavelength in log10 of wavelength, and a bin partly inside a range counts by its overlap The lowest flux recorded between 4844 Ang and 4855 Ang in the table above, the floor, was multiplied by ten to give -30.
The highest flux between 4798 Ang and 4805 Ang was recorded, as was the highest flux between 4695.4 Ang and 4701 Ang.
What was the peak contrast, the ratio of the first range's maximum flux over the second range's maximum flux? 1.05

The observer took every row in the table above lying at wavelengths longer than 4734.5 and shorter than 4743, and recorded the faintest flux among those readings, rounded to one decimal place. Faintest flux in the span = 16.6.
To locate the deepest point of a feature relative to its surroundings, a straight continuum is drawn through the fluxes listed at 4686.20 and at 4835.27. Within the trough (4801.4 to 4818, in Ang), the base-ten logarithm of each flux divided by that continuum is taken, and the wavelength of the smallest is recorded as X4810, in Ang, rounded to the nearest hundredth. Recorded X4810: 4810.84 Ang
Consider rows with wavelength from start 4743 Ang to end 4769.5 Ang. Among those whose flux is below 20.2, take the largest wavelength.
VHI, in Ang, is 4767.83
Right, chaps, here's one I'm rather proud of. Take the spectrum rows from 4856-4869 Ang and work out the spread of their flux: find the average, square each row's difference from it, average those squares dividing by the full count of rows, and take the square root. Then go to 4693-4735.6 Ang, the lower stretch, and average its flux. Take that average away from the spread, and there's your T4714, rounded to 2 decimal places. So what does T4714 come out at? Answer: -17.58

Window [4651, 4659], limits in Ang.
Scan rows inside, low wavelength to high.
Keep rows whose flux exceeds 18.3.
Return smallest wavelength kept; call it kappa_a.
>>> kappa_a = 4652.87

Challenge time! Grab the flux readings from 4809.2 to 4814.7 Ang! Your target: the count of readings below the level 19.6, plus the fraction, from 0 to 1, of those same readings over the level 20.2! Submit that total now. 3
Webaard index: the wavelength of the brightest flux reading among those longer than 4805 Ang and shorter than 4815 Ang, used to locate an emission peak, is 4807.51 Ang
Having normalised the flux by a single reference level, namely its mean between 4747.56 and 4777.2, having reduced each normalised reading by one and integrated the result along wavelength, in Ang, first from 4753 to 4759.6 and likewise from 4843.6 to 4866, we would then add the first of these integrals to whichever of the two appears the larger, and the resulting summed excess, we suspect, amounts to 1.2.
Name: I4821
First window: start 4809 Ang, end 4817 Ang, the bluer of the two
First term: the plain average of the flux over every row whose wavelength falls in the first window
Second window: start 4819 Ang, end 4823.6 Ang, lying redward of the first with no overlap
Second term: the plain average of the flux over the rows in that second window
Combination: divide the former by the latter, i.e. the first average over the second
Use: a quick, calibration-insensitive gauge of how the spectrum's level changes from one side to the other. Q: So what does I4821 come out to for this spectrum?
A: 1.00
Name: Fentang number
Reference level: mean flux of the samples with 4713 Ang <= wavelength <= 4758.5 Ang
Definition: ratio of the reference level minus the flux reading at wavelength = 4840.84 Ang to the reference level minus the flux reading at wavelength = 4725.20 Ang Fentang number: 1.6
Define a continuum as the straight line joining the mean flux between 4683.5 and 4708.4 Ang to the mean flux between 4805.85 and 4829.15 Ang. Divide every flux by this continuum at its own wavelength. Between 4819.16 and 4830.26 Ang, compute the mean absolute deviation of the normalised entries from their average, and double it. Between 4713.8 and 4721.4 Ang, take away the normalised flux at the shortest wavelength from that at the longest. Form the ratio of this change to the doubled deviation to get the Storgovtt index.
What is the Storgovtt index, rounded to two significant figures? -1.2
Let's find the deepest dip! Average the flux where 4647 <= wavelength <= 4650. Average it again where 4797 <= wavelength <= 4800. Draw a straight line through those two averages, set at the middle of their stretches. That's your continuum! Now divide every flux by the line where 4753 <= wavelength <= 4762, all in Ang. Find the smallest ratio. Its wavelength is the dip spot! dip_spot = 4754.67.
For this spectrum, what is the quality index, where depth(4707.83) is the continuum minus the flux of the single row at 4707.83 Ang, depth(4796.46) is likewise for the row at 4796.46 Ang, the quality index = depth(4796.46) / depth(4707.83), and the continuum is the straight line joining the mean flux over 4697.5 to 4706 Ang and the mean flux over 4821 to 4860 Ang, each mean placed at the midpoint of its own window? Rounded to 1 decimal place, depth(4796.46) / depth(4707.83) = -1.6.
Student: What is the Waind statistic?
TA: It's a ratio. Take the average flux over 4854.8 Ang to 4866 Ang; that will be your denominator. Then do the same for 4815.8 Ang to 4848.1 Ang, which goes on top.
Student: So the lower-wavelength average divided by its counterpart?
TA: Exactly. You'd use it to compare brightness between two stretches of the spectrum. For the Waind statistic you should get 1.12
